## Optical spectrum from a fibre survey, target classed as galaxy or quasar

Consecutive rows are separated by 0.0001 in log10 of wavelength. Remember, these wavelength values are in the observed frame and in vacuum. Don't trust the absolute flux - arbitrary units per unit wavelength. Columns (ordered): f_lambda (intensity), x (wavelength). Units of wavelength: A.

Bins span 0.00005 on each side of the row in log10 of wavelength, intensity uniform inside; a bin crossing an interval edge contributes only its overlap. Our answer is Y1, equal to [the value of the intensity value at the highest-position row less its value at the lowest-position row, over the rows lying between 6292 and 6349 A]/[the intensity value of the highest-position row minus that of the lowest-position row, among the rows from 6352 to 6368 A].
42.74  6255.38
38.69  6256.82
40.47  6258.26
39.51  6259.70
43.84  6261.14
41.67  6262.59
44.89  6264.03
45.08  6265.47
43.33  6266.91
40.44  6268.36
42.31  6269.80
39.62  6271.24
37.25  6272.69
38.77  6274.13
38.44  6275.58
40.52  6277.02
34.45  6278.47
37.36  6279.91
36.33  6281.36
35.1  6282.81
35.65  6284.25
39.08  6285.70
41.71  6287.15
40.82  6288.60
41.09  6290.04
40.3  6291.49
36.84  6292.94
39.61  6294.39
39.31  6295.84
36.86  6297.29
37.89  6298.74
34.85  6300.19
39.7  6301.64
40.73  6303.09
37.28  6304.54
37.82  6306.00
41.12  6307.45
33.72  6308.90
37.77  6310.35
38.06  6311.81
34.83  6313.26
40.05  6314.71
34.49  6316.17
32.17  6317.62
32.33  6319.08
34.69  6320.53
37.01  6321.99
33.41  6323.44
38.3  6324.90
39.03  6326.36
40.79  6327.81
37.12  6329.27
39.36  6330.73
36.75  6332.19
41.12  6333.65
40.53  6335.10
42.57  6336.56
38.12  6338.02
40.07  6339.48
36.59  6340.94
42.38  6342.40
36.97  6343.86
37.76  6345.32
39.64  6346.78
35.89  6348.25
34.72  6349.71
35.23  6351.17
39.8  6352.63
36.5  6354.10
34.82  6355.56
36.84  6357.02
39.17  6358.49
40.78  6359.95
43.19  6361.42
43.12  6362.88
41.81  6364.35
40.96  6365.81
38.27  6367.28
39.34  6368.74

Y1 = 0.6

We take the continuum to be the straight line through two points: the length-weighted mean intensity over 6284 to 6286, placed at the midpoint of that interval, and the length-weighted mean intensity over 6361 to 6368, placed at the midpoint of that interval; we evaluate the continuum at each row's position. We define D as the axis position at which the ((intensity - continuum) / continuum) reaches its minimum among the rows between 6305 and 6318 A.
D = 6317.62 A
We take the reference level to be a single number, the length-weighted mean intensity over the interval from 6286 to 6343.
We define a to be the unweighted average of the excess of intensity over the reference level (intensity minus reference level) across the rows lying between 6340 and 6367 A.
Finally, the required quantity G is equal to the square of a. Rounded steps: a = 0.5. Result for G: 0.3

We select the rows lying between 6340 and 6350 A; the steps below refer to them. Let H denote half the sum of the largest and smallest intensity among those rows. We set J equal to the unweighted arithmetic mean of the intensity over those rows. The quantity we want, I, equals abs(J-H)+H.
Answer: 39.4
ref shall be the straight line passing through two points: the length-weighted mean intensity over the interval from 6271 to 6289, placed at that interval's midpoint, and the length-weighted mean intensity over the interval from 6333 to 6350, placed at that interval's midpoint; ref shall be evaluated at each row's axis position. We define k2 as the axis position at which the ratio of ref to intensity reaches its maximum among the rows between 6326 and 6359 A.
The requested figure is 6349.71 A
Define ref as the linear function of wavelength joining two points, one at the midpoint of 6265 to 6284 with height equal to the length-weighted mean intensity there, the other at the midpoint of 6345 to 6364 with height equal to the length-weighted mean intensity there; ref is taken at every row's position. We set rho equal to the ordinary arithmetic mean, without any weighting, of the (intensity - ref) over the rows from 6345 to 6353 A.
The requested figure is -1.2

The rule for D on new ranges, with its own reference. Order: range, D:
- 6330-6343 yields 6340.94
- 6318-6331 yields 6319.08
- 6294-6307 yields 6300.19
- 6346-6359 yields 6355.56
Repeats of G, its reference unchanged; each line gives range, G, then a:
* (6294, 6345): 0.1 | -0.3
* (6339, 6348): 0.6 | 0.8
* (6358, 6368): 8.5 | 2.9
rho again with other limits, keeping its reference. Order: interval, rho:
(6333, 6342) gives 1.4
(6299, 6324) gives -2.2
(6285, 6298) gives 0.7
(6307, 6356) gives -1.1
